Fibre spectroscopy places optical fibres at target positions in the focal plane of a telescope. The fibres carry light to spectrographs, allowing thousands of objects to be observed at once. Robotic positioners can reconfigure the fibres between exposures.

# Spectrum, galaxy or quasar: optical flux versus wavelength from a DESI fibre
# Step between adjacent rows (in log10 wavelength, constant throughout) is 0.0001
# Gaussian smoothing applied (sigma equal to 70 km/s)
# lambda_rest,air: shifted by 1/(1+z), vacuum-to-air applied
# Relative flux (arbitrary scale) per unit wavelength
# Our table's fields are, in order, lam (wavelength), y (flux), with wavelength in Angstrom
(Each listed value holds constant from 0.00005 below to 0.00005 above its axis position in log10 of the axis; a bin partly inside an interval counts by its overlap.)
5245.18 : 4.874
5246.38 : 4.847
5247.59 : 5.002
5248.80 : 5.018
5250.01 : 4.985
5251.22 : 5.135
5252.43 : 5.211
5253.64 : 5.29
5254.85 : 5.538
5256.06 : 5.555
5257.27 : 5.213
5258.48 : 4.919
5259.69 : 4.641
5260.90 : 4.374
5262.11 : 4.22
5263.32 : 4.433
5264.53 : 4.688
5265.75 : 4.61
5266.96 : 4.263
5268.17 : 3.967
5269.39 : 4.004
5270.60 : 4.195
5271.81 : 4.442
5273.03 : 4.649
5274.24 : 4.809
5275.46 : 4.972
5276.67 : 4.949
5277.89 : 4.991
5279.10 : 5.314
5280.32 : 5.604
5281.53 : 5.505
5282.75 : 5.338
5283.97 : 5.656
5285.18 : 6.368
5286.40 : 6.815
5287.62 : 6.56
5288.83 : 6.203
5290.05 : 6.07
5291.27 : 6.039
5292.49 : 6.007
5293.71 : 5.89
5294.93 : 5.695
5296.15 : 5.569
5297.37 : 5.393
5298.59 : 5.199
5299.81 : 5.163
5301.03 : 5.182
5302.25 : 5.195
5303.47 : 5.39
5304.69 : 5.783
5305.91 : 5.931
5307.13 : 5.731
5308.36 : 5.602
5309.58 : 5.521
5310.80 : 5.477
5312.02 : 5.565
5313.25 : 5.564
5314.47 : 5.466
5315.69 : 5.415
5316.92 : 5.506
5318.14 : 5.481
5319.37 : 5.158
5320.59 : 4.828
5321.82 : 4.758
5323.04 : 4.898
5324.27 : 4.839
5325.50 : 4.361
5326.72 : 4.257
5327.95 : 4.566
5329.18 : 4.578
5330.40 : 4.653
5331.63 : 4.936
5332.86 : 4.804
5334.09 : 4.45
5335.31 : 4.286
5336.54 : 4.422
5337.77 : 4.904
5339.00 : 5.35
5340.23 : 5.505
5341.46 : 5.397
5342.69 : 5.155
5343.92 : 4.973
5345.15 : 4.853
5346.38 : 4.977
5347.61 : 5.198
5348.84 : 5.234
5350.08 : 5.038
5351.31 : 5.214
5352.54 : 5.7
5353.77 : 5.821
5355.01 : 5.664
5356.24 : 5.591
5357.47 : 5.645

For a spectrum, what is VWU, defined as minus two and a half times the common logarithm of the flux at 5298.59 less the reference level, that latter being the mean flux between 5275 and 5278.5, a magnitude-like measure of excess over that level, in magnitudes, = 1.6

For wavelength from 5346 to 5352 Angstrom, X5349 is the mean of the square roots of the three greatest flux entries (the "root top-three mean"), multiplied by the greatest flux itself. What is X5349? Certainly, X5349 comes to 12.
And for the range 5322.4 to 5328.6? 11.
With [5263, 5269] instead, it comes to 10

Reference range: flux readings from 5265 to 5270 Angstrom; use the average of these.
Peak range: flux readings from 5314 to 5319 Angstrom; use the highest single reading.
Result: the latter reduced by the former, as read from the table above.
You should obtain 1.3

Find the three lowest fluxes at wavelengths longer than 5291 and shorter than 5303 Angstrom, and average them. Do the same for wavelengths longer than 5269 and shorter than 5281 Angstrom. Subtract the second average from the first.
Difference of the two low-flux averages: 1.0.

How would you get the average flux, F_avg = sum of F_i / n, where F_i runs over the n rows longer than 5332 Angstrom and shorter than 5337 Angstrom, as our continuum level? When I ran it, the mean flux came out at 4.5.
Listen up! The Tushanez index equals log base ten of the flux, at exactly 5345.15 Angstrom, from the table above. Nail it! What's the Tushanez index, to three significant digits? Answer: 0.686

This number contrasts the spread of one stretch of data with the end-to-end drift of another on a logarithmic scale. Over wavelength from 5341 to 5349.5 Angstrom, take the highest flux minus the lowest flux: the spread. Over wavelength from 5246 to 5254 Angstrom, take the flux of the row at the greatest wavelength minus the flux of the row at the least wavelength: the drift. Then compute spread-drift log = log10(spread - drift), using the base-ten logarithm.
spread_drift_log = -1.0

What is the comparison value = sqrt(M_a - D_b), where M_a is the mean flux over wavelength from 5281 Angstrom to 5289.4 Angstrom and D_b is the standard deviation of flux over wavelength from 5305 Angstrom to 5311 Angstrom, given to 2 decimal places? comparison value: 2.43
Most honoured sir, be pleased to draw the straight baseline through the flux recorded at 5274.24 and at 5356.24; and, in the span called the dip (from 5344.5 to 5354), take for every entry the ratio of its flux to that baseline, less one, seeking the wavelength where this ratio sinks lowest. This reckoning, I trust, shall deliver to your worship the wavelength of 5345.15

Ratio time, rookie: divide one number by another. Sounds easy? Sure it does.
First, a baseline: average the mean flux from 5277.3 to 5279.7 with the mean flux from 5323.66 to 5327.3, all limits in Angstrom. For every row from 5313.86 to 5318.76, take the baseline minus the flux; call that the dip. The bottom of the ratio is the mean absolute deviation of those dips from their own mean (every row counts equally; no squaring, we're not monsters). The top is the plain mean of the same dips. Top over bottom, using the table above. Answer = -24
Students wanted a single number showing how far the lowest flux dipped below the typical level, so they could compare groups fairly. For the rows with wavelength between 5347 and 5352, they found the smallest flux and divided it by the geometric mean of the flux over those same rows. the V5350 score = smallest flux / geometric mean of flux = 0.97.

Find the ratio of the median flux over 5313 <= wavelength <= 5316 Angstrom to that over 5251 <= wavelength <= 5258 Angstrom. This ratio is 1.04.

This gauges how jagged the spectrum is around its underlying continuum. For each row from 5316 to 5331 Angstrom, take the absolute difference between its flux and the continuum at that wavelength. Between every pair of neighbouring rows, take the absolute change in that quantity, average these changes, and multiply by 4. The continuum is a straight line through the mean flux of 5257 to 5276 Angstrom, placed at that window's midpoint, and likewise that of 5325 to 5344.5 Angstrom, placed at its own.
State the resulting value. 0.64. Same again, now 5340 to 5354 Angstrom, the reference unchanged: 0.73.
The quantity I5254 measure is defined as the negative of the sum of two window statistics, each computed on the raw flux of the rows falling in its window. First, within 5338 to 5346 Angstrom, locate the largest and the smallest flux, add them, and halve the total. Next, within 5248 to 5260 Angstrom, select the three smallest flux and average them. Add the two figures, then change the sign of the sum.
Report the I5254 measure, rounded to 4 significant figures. -10.03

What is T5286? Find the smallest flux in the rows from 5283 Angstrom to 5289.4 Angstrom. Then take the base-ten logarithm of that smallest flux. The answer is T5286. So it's 0.753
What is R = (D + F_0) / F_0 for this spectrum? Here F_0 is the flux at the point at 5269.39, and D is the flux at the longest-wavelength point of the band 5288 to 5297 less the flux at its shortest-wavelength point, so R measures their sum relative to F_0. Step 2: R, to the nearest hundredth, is 0.84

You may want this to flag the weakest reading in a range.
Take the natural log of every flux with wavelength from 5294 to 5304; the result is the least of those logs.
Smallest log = 1.64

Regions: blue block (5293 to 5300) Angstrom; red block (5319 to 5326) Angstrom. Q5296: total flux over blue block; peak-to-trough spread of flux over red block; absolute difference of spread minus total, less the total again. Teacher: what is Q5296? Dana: -0.80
